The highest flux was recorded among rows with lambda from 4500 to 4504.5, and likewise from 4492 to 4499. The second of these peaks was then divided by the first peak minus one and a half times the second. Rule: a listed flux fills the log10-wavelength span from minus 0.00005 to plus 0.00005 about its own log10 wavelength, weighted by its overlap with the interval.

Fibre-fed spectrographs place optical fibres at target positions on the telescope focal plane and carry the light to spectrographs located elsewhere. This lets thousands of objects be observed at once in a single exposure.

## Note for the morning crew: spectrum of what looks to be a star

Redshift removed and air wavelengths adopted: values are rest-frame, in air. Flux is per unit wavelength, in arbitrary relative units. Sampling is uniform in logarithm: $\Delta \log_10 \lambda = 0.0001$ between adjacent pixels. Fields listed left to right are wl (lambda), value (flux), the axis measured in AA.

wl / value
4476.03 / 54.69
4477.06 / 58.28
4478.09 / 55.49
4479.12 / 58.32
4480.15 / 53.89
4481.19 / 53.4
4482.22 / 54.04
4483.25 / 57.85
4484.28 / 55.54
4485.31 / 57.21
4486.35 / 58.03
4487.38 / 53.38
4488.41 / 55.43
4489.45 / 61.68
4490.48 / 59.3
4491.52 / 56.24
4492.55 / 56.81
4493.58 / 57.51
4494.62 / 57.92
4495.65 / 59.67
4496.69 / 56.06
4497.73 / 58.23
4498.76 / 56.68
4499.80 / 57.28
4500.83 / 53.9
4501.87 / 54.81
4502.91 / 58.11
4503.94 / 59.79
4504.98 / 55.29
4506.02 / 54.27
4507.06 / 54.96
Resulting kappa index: -2.01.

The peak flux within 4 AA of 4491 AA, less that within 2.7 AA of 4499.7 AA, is 3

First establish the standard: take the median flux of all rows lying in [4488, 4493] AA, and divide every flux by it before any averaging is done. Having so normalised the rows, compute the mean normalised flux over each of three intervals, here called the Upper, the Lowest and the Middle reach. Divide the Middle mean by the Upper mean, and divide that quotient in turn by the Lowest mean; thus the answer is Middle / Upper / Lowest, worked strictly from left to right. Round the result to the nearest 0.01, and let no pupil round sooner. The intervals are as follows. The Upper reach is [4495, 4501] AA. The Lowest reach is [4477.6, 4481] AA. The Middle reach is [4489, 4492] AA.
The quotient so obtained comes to 1.05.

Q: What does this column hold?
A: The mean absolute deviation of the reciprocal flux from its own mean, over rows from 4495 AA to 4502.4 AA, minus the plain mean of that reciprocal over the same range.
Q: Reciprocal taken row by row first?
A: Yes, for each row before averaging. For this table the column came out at -0.0172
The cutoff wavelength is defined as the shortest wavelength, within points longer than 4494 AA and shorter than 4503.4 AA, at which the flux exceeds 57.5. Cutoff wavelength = 4494.62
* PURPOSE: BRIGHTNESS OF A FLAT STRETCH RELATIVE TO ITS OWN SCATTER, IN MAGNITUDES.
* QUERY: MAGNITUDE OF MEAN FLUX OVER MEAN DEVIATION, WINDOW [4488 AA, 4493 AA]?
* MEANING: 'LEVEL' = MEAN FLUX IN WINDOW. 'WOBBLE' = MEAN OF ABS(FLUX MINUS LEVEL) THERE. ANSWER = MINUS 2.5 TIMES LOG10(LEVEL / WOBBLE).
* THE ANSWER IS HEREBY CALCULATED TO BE -3.61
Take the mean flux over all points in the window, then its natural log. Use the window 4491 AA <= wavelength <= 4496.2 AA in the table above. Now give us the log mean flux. 4.054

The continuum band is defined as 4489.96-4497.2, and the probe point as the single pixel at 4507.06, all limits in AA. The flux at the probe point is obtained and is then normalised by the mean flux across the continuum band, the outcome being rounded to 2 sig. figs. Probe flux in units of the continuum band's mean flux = 0.95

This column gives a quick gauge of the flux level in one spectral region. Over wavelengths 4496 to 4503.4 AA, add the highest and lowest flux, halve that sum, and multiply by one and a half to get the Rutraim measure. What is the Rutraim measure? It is 84.1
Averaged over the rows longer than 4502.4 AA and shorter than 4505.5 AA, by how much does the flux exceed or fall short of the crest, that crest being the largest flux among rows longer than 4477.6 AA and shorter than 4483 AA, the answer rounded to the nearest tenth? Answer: -0.6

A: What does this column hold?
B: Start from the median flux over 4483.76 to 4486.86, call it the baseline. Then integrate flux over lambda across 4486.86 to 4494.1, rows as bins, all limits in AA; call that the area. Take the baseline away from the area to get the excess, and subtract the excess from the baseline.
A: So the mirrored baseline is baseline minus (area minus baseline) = -300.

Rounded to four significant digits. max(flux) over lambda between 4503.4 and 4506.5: 59.79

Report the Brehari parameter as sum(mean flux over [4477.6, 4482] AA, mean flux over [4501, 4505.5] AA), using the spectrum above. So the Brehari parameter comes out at 112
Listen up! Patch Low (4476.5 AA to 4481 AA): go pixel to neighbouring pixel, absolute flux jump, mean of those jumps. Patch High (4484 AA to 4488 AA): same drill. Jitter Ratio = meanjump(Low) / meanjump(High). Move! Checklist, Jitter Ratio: 1.41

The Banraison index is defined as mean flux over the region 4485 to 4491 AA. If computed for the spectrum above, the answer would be 57.5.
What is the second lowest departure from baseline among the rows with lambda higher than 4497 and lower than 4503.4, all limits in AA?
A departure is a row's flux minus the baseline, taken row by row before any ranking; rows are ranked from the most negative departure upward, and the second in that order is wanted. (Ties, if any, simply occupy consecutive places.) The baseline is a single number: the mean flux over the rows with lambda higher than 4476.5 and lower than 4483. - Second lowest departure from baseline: -0.8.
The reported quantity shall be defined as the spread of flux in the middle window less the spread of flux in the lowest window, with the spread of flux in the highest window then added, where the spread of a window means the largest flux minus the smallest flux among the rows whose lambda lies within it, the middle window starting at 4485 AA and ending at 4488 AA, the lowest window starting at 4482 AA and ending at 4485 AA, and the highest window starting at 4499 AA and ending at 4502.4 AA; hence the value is 4.2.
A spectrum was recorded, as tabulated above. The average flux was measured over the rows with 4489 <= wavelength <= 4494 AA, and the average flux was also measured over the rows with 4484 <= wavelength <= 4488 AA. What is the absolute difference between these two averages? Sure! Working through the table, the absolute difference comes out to 2.3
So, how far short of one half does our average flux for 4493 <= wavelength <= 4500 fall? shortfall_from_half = -57.1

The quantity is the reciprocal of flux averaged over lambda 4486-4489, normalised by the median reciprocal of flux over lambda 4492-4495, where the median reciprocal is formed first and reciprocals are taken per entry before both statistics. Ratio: 1.04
